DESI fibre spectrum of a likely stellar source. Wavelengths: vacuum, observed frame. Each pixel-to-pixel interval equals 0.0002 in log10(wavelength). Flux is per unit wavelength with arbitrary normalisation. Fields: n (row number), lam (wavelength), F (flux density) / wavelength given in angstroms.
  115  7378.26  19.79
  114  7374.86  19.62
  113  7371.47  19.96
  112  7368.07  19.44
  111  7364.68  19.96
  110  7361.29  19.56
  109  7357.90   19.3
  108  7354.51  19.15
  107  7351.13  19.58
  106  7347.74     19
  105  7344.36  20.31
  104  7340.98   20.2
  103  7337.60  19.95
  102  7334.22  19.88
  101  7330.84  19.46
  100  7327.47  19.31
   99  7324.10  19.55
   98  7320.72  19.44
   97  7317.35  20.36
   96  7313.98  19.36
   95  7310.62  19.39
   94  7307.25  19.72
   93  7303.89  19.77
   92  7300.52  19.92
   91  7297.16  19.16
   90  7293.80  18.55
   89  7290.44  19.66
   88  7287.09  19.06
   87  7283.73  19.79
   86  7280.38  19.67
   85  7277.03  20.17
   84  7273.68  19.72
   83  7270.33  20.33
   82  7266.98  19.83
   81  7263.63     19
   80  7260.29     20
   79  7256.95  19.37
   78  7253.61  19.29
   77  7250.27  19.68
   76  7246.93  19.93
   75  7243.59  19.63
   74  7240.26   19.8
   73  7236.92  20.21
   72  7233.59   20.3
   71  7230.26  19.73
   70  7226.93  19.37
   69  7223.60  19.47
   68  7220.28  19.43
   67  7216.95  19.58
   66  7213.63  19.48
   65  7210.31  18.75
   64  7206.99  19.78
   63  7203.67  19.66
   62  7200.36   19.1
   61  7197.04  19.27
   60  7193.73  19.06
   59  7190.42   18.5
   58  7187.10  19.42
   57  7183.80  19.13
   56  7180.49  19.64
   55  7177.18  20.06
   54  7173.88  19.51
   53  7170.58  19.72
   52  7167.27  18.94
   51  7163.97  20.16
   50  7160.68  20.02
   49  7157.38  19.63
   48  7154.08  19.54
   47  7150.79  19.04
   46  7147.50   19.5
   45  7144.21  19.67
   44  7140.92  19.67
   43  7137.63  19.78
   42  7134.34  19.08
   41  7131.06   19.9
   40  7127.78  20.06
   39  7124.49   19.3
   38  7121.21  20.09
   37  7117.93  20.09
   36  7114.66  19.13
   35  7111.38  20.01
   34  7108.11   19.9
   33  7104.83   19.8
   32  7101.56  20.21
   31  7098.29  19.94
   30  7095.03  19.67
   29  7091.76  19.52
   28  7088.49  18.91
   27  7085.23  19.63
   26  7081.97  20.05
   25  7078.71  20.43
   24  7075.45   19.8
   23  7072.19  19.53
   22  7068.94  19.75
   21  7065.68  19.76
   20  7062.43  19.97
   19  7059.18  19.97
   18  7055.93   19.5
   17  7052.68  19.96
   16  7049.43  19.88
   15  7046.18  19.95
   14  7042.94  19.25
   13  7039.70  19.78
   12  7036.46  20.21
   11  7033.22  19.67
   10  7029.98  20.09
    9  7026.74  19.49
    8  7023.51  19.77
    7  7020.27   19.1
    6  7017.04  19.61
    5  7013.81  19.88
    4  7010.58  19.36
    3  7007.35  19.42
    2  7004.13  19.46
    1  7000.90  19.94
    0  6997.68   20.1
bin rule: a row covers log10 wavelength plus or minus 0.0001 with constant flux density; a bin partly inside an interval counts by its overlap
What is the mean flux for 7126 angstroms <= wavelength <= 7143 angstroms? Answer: 19.7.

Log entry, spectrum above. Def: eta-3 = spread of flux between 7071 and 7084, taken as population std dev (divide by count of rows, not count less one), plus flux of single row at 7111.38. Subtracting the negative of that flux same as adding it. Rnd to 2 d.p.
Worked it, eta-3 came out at 20.34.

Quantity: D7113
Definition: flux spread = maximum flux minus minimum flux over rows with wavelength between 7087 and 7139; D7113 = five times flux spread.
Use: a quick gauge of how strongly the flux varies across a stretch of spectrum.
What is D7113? 6.5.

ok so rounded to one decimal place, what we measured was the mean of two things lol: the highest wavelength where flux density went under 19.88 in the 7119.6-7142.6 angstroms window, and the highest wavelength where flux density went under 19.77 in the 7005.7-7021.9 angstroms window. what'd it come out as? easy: 7080.6 angstroms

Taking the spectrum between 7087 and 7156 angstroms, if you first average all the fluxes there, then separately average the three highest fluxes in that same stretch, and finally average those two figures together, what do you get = 19.9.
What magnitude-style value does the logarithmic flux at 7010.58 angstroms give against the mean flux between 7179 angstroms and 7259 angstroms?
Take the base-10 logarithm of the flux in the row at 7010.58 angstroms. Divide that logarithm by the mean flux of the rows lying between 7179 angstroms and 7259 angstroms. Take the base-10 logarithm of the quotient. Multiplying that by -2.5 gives 2.95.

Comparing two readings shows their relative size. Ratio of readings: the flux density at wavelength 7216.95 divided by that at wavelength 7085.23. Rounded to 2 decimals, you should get 1.00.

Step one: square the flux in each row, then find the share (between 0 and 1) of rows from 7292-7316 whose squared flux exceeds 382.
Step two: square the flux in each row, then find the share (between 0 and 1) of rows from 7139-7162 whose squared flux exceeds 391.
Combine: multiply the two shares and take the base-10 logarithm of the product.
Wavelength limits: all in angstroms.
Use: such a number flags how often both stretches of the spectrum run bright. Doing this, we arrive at -1.2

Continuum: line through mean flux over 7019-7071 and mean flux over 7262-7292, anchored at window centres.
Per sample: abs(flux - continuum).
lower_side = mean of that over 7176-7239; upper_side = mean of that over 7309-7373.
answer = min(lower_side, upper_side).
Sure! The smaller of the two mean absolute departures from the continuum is 0.34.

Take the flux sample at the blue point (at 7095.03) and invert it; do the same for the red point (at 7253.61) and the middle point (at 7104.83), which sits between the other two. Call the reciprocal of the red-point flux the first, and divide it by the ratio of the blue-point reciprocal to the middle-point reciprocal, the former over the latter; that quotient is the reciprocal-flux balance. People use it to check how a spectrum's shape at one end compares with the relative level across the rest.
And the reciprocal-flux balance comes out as 0.0515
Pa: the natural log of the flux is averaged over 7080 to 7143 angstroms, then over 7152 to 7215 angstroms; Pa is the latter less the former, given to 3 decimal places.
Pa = -0.015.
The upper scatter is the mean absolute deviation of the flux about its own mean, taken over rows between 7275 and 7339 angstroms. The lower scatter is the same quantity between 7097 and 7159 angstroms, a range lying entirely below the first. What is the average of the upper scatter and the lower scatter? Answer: 0.304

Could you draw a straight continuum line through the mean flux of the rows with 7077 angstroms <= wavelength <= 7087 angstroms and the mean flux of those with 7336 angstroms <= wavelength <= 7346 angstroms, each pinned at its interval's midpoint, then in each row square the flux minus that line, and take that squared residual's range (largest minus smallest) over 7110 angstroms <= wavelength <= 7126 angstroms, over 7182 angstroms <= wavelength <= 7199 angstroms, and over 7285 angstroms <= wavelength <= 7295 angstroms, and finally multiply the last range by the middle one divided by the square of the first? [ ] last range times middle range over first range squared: 7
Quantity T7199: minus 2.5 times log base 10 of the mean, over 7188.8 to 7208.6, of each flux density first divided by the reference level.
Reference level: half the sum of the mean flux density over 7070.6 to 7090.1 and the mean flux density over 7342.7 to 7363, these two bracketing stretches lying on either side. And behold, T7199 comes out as 0.021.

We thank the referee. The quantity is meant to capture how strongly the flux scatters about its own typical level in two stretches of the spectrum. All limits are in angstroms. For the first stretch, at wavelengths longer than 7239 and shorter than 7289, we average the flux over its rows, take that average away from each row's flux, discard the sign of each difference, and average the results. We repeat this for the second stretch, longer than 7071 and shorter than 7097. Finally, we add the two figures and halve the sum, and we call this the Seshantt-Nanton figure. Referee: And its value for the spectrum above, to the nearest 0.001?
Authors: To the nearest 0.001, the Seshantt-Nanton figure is 0.290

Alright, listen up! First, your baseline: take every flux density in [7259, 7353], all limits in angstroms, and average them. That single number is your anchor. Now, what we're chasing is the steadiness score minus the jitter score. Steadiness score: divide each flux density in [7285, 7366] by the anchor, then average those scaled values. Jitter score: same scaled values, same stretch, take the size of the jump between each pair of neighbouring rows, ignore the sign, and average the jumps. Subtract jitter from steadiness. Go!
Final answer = 0.974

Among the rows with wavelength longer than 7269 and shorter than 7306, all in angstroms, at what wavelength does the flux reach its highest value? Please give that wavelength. 7270.33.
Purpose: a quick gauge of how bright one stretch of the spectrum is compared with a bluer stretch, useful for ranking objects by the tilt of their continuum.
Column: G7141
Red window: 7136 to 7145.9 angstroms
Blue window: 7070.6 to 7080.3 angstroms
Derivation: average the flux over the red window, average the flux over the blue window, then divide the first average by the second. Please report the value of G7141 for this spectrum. 0.99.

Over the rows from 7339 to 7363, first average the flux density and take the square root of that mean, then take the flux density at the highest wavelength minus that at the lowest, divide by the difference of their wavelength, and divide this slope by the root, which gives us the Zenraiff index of -0.007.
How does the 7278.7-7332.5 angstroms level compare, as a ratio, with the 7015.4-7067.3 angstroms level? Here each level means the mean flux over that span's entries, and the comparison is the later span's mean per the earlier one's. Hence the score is 0.988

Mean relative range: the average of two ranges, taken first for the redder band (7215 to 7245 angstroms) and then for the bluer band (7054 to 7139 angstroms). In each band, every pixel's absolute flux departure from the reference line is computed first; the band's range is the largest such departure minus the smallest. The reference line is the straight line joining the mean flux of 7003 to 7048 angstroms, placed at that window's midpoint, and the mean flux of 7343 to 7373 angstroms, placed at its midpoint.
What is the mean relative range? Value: 0.73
